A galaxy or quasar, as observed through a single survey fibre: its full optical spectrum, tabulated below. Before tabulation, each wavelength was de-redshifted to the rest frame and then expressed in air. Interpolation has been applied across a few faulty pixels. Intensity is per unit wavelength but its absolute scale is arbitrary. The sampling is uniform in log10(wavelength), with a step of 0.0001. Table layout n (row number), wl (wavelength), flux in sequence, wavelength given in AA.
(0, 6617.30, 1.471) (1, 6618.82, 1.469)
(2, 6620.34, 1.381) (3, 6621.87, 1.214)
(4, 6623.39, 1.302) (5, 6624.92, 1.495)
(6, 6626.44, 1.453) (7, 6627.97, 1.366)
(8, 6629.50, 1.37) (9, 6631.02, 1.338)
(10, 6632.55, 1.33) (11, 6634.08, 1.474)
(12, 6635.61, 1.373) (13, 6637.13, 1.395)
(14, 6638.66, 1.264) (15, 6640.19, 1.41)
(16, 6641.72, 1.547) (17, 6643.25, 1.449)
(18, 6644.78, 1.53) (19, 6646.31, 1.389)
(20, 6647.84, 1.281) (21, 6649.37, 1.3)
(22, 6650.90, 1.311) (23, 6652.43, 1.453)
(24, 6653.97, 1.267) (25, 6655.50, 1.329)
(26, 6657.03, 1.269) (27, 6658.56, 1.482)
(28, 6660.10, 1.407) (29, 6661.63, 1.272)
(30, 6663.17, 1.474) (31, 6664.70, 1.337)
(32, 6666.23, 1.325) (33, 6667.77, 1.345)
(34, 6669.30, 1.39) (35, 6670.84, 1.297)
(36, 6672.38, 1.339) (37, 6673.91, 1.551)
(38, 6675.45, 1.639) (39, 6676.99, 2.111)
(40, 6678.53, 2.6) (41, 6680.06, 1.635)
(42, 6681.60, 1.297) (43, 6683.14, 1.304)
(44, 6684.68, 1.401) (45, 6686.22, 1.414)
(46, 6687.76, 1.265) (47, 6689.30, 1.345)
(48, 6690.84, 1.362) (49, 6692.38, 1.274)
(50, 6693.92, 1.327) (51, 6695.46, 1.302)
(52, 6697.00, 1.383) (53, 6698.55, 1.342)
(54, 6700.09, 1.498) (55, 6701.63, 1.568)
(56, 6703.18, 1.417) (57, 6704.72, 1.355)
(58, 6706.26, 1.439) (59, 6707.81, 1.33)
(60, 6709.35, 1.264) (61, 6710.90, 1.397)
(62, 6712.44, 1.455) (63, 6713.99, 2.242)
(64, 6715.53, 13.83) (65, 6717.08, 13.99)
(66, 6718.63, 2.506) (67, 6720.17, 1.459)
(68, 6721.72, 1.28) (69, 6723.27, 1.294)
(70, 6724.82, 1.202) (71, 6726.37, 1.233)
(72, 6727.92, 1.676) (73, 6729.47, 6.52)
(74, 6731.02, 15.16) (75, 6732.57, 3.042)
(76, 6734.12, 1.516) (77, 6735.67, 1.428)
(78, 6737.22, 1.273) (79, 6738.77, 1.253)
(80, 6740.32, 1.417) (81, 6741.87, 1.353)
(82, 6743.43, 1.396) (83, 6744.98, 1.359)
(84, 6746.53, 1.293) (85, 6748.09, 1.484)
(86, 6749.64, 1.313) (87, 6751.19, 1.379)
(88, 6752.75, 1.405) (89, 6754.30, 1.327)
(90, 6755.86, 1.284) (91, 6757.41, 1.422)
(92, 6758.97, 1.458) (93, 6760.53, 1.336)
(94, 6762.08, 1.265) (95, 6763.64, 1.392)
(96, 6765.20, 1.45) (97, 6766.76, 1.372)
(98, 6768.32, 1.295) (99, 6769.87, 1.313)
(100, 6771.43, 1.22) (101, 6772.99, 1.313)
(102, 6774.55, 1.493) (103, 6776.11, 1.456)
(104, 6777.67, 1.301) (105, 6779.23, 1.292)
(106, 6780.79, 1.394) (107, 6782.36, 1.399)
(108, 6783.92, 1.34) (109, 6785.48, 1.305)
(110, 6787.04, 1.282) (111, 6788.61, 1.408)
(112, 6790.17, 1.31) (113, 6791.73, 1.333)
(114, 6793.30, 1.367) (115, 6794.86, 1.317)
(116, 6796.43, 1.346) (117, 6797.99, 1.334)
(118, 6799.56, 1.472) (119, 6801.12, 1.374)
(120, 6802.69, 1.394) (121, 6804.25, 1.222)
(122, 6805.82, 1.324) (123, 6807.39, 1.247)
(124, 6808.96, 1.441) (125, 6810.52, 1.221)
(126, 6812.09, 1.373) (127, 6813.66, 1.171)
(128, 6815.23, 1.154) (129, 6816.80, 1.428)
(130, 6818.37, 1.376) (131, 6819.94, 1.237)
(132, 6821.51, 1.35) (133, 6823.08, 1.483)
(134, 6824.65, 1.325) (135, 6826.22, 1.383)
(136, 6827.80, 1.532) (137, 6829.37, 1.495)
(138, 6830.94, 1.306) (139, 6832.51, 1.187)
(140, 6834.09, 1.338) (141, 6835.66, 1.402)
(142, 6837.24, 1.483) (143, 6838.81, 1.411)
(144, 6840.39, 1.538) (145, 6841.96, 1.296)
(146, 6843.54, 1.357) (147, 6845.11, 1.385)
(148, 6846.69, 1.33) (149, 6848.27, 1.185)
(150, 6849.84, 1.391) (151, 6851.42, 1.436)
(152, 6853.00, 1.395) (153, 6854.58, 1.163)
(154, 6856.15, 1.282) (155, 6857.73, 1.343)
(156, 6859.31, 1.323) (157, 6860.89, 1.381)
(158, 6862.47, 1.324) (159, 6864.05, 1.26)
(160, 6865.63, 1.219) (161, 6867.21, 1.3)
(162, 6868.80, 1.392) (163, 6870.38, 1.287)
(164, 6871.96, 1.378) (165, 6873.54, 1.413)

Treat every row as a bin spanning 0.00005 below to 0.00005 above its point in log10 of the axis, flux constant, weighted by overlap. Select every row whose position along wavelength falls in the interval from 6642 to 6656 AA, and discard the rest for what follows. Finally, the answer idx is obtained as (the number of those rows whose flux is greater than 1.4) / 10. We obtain 0.3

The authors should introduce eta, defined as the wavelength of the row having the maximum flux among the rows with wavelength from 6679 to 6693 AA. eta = 6680.06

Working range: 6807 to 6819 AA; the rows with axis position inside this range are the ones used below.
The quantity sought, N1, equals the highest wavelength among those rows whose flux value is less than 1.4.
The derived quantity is 6818.37 AA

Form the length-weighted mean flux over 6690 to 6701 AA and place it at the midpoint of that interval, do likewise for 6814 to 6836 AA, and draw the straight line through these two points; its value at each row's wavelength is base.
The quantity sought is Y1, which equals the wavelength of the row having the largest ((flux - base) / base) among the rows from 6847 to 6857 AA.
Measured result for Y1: 6851.42 AA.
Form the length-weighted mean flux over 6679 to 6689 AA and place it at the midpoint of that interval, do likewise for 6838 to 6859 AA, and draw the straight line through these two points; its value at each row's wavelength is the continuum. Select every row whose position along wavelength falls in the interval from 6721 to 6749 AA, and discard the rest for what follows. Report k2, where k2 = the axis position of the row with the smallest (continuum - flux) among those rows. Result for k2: 6731.02 AA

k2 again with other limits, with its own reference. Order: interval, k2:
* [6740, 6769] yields 6748.09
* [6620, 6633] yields 6624.92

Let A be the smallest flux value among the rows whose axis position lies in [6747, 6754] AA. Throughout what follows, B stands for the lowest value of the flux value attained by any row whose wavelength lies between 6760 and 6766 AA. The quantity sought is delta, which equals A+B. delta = 2.58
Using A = 1.313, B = 1.265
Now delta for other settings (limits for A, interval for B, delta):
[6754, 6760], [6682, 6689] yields 2.55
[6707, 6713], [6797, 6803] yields 2.60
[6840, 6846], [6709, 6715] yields 2.56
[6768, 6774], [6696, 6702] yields 2.56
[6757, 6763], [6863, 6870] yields 2.48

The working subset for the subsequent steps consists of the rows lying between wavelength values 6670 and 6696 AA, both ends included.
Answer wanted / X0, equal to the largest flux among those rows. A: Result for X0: 2.6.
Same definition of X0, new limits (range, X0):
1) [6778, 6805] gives 1.472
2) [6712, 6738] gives 15.16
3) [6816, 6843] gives 1.538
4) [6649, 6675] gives 1.551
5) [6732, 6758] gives 3.042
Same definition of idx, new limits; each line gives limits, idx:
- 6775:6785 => 0.1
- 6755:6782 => 0.5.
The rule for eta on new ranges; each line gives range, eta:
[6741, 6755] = 6748.09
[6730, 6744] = 6731.02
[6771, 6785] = 6774.55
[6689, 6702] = 6701.63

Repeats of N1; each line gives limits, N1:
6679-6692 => 6690.84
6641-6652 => 6650.90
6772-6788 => 6787.04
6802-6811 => 6810.52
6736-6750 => 6749.64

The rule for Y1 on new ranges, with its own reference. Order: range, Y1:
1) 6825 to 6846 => 6840.39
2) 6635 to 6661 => 6641.72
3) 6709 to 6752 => 6731.02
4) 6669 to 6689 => 6678.53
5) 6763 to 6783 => 6774.55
